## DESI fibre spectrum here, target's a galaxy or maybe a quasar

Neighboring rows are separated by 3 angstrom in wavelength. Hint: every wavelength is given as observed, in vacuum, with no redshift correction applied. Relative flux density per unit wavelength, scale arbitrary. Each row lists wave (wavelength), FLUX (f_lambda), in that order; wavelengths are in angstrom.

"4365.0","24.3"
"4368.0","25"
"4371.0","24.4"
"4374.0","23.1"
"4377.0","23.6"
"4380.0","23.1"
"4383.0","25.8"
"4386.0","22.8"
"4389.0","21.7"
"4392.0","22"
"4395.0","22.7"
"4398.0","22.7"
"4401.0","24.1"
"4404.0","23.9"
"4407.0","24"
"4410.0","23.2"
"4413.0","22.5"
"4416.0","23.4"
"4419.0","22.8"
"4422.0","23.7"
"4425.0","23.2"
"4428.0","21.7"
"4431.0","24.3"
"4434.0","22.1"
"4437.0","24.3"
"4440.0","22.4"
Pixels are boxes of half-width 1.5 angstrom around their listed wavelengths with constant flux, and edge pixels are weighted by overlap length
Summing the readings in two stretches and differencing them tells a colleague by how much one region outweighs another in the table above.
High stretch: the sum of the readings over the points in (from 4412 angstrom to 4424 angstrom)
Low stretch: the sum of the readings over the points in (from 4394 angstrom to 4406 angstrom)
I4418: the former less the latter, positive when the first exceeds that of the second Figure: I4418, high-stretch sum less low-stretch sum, -1.0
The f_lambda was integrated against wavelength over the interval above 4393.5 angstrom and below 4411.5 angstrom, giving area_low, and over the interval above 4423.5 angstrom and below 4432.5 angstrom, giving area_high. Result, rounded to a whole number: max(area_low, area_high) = 422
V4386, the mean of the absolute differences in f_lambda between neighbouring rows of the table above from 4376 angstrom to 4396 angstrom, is 1.4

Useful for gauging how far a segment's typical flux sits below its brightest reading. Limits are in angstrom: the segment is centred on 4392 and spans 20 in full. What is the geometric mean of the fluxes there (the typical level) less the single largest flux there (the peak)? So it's -2.7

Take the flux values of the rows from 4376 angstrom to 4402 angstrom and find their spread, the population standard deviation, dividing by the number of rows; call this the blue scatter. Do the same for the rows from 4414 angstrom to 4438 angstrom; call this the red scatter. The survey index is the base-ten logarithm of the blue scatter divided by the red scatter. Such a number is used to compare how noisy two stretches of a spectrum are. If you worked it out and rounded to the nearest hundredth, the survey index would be 0.11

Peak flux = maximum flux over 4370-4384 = 25.8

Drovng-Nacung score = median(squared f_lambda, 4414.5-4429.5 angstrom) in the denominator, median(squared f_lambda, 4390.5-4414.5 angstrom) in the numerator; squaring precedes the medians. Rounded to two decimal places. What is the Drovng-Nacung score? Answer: 0.98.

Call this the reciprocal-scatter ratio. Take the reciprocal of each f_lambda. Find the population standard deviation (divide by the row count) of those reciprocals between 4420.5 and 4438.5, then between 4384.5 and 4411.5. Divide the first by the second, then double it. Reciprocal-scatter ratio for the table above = 2.5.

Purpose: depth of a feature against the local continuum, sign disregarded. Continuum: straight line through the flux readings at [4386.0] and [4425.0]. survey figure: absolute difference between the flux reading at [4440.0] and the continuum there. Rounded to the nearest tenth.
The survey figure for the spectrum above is 1.0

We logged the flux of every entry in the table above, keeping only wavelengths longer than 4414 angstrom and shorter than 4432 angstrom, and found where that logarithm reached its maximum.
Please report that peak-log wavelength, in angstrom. 4431.0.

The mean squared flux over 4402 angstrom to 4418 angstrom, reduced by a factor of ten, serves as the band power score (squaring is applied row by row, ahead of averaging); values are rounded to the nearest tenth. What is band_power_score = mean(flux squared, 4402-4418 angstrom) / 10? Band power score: 54.8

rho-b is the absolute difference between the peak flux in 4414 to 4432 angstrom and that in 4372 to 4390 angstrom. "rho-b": 1.5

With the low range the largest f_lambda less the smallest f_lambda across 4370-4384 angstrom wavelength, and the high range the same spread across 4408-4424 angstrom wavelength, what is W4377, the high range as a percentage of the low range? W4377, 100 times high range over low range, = 44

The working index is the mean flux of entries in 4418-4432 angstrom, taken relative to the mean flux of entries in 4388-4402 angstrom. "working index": 1.02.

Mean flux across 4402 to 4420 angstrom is 23.3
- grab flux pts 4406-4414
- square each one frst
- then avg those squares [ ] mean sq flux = 540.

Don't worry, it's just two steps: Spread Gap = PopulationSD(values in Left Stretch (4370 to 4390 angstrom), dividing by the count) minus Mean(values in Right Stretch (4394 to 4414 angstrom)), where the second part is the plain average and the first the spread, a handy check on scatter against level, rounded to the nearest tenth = -22.1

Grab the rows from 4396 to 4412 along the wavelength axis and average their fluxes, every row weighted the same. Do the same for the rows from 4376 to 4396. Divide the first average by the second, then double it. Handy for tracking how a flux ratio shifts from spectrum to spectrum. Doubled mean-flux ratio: 2.04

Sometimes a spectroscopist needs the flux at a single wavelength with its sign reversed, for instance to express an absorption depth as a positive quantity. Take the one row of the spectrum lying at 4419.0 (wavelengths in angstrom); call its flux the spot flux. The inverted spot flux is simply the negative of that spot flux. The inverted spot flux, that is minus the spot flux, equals -22.8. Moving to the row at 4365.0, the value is -24.3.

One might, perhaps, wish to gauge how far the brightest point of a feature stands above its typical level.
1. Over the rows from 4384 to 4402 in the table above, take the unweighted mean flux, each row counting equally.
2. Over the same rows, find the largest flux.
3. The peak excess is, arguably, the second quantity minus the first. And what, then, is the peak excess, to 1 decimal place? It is 1.4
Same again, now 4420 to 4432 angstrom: 1.1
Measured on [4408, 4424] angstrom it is 0.6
